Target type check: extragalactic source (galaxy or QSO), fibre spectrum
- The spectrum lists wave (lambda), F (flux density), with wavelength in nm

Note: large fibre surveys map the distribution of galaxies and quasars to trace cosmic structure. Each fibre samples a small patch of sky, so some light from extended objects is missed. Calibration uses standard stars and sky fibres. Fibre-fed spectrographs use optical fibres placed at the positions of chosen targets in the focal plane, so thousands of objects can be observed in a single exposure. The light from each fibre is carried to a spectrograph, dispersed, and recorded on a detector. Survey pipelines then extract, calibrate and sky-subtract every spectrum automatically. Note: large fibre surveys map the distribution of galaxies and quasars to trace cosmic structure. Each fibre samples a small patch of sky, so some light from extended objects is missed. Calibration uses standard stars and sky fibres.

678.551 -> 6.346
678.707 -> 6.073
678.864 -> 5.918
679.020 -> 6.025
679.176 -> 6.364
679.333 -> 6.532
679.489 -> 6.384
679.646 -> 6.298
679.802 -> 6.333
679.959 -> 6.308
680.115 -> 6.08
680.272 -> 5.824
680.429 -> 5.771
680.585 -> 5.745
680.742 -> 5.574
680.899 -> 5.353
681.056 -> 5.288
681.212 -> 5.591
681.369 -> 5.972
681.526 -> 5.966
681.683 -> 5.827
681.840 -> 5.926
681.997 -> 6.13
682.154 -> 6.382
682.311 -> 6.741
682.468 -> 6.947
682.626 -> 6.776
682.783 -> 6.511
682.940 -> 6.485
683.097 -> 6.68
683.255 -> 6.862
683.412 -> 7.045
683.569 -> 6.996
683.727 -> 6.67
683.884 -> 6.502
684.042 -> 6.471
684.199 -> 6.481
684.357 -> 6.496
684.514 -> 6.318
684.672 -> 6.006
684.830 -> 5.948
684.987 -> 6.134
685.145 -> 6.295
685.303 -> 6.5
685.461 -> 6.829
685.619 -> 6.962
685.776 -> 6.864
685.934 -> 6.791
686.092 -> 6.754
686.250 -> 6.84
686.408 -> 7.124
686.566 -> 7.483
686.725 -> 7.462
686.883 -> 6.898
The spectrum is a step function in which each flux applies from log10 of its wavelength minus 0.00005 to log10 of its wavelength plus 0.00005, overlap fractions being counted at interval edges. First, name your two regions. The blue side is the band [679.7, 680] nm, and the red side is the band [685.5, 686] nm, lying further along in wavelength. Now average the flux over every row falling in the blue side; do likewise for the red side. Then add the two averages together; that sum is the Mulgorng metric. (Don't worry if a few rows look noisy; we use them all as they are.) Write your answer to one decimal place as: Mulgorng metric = 13.2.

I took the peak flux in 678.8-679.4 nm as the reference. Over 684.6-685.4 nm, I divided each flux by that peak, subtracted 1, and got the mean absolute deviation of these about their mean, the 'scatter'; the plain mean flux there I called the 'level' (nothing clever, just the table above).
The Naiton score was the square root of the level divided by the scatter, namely 15.1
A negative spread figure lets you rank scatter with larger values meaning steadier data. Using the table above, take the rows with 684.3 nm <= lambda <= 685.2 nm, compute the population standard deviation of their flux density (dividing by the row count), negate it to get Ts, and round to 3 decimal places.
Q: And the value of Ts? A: -0.190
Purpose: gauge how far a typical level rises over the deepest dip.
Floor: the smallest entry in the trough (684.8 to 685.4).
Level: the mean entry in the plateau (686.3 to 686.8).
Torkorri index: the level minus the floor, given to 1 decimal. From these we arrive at 1.4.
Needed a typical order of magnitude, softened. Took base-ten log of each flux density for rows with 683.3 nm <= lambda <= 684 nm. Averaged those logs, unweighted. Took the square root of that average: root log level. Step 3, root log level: 0.912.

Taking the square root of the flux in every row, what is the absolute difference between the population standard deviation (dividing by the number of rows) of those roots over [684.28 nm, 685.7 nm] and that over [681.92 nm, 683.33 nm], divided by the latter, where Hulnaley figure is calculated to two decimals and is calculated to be 0.35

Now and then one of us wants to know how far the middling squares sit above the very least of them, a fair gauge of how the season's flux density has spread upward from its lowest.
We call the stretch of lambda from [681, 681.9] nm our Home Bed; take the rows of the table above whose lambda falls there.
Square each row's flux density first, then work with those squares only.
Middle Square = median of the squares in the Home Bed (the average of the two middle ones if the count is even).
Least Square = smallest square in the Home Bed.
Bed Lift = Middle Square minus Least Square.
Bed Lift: 6.6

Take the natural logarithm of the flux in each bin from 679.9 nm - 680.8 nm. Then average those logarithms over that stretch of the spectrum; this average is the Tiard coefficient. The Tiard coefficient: 1.77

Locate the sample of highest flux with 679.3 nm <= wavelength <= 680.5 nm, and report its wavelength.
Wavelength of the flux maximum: 679.333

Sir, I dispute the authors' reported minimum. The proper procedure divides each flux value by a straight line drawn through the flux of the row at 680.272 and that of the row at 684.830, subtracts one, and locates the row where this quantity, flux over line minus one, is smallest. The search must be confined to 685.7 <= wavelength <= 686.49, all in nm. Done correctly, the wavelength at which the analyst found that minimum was 686.092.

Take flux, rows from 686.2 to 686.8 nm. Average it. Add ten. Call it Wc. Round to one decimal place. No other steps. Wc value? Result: 17.2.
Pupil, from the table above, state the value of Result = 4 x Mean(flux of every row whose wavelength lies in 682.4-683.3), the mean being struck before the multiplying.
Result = 26.8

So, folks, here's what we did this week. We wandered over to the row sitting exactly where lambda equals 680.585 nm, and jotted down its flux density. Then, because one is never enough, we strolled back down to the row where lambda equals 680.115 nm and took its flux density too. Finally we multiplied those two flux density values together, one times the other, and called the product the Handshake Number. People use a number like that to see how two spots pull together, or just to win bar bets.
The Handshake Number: 35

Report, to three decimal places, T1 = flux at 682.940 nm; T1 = 6.485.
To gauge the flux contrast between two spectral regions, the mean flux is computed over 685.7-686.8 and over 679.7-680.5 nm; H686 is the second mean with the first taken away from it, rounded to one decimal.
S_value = -1.0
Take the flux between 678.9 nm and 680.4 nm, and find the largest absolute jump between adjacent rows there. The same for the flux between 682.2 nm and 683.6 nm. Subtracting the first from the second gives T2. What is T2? -0.07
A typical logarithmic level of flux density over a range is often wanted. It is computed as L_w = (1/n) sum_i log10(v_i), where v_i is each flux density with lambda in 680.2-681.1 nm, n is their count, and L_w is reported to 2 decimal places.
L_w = 0.75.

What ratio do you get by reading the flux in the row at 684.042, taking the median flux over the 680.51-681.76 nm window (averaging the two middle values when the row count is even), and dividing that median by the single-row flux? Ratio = 0.88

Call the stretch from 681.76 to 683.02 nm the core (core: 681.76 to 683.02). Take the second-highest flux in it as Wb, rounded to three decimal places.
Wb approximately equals 6.776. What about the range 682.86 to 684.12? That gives 6.996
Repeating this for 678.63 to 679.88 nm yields 6.384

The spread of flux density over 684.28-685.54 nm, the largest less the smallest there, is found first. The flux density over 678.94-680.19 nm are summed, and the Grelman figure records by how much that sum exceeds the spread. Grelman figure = 49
